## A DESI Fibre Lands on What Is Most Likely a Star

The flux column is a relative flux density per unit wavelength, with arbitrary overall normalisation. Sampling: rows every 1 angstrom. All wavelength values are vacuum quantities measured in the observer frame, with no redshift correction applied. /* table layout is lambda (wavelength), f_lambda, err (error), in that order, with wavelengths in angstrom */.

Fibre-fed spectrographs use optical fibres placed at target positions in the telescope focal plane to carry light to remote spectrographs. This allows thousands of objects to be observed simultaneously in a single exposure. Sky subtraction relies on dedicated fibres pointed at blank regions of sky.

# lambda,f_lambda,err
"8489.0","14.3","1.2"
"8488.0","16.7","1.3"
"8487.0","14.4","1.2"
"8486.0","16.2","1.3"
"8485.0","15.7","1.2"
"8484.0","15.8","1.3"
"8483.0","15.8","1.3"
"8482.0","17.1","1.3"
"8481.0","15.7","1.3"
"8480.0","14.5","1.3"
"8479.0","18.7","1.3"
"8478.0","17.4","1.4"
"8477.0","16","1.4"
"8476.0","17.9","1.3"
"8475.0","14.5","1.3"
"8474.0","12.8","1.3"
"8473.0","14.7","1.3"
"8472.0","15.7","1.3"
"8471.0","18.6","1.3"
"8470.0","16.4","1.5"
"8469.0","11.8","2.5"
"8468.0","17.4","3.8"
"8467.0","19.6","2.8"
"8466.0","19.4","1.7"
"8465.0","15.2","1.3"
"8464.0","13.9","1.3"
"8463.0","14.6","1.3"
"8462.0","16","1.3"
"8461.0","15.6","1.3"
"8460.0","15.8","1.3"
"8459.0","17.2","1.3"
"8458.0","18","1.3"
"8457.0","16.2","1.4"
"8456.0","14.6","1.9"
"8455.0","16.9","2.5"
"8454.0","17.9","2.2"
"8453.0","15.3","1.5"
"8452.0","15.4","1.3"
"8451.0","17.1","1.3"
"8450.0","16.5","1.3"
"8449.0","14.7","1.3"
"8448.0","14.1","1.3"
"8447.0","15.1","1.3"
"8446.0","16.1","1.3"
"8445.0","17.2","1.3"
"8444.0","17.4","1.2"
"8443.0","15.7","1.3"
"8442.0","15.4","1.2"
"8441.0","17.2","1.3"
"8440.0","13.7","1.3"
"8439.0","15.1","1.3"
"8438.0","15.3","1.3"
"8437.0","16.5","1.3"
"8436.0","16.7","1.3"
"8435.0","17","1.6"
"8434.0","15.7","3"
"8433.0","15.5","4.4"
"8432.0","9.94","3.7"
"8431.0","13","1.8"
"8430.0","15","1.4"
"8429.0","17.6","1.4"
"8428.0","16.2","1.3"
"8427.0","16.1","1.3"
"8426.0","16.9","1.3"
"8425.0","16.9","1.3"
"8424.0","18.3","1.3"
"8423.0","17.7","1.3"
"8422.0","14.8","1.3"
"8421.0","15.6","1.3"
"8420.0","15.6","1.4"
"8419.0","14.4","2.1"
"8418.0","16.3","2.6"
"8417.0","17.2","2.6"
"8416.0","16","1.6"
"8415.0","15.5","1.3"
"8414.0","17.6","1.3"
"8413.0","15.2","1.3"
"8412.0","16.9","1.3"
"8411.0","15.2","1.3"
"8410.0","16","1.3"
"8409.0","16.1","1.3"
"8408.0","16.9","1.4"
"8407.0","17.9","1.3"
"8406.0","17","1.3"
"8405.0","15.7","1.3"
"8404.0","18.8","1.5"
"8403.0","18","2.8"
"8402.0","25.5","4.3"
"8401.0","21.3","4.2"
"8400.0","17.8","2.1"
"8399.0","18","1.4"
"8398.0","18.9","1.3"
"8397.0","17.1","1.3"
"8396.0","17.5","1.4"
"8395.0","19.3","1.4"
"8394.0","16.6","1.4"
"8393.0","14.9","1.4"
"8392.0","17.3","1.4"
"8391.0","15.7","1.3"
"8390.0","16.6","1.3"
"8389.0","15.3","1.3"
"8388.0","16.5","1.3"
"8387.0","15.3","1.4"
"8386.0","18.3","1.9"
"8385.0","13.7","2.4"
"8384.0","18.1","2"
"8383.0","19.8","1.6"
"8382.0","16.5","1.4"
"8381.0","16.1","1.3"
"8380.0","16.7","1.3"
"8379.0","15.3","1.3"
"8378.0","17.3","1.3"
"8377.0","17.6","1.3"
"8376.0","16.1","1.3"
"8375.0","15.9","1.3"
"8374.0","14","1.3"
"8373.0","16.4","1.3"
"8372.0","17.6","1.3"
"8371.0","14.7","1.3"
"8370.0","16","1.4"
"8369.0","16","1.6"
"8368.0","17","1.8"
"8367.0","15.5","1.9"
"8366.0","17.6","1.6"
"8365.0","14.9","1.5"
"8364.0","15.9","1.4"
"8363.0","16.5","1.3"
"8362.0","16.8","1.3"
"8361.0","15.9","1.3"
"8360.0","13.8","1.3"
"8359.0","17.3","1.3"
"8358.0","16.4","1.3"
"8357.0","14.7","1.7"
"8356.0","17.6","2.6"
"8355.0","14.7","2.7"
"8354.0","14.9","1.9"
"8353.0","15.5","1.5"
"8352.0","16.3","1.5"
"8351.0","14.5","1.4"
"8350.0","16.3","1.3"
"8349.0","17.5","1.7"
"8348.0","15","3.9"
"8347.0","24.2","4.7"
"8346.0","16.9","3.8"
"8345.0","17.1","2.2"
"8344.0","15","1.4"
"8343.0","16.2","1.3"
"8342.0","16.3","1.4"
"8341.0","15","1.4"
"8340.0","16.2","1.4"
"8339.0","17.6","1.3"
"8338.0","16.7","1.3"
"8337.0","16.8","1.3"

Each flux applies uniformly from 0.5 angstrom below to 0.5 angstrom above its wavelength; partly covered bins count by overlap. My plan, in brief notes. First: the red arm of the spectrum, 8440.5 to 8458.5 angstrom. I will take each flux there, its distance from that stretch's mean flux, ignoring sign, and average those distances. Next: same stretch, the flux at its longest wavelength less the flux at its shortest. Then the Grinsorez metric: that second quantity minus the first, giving -0.20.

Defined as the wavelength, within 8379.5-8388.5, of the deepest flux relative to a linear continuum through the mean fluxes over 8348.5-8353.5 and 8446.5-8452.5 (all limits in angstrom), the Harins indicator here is 8385.0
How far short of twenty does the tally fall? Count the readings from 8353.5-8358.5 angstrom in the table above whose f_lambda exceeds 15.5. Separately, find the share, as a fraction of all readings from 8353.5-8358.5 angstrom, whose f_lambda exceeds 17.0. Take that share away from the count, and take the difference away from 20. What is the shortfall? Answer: 18.2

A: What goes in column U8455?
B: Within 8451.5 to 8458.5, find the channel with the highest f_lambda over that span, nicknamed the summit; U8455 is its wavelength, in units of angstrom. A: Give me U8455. 8458.0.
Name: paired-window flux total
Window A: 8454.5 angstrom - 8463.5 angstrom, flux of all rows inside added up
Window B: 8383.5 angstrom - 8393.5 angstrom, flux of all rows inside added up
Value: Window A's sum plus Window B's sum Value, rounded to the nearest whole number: 307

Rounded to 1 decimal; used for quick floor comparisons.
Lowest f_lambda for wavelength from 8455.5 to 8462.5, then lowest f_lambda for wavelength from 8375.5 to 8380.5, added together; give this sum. 29.9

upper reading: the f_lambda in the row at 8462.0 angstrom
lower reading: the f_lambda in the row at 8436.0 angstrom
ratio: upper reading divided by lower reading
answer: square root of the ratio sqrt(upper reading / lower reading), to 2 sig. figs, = 0.98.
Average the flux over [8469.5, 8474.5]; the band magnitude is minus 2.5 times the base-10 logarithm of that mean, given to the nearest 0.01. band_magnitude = -2.99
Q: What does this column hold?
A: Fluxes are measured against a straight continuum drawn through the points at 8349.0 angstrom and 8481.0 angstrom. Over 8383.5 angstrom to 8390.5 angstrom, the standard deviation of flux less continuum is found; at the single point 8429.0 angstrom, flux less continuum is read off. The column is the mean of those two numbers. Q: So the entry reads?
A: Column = 1.4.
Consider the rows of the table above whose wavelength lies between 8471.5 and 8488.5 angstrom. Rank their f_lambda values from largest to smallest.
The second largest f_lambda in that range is 17.9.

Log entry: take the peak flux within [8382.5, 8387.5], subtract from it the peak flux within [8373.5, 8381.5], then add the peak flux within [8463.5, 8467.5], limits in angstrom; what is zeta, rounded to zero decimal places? 22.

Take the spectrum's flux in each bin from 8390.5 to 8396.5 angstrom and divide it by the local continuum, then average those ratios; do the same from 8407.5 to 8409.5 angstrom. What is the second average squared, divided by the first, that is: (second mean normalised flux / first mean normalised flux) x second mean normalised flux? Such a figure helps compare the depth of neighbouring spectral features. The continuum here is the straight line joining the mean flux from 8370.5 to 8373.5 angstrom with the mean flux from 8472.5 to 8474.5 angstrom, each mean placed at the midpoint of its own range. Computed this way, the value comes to 1.08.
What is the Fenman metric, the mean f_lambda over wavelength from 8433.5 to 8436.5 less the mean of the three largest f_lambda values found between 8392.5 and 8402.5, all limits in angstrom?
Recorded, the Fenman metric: -5.6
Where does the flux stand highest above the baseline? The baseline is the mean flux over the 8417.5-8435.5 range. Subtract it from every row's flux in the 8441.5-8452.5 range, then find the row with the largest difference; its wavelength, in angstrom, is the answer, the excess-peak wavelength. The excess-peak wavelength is 8444.0 angstrom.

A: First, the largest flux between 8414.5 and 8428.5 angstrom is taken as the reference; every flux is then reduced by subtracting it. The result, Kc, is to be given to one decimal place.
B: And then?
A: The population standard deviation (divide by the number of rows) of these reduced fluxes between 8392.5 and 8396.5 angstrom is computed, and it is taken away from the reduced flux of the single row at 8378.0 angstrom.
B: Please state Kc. -2.6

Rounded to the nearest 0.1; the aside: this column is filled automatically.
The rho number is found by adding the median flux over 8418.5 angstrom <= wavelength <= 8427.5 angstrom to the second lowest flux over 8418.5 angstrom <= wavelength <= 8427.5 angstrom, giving 30.9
